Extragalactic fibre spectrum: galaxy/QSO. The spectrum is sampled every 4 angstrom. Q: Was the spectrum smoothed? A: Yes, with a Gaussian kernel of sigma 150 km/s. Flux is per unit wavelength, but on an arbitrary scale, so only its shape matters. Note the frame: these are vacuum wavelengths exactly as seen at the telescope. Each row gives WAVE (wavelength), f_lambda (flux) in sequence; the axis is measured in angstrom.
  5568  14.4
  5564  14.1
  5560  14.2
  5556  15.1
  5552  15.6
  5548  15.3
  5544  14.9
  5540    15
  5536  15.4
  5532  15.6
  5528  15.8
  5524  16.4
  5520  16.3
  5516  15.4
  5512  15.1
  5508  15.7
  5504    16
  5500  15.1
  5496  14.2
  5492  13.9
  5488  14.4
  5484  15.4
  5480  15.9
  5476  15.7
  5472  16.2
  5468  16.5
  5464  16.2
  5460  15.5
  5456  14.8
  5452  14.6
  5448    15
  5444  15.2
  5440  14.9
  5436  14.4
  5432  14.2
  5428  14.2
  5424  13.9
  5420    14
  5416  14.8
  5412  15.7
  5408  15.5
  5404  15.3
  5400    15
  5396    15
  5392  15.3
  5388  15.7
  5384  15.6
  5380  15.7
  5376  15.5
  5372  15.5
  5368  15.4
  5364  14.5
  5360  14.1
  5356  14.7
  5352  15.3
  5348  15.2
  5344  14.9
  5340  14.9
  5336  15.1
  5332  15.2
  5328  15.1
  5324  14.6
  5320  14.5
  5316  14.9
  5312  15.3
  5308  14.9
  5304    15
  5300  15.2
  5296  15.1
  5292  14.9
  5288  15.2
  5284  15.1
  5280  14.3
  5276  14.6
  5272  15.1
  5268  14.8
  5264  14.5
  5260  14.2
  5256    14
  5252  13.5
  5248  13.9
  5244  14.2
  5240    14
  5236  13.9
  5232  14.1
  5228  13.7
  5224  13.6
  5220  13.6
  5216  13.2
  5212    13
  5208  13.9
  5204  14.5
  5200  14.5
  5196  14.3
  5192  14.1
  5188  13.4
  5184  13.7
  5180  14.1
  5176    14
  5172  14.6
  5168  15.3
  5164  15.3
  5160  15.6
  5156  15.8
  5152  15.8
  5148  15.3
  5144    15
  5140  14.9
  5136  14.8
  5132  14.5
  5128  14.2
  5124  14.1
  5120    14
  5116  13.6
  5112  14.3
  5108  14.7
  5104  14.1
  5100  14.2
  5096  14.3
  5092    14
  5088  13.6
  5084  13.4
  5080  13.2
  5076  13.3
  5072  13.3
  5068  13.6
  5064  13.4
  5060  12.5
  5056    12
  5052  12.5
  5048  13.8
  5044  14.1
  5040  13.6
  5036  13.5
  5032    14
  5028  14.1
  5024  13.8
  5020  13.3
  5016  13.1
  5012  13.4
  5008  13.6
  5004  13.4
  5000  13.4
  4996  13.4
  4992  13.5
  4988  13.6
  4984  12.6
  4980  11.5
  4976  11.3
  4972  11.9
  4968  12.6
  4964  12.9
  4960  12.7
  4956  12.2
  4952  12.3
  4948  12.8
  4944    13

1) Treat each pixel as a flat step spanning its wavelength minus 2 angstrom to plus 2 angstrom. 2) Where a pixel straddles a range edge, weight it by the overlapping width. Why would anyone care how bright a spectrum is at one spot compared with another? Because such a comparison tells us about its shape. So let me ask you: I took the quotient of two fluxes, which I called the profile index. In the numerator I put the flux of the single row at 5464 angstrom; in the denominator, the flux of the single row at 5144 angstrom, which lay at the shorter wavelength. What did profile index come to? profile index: 1.08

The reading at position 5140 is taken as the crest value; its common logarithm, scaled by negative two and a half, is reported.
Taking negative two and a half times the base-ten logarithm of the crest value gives -2.93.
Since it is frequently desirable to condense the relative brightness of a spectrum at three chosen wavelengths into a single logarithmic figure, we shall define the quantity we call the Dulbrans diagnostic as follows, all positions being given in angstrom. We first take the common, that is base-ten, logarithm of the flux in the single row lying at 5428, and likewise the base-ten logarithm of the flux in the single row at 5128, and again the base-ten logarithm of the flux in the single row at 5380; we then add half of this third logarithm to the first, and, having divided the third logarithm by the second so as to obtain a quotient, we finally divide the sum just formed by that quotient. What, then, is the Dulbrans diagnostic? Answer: 1.69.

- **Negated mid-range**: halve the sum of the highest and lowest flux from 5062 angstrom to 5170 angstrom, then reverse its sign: -14.5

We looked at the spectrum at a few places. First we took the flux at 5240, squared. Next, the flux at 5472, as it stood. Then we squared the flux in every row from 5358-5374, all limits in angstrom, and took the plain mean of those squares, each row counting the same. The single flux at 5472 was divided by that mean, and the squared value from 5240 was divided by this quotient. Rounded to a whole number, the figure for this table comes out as 2681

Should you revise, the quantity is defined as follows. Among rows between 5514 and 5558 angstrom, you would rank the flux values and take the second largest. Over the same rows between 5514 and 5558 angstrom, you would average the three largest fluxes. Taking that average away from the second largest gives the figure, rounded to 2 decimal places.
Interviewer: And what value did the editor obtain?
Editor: 0.13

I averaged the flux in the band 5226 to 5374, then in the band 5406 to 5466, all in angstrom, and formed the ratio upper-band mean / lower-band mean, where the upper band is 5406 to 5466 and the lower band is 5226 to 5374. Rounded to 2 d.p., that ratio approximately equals 1.01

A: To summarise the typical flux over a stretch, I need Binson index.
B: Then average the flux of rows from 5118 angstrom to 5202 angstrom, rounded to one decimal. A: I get 14.6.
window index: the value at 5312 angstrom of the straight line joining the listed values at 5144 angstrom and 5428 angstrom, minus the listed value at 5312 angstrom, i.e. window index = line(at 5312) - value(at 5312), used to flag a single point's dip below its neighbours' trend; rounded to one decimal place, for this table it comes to -0.8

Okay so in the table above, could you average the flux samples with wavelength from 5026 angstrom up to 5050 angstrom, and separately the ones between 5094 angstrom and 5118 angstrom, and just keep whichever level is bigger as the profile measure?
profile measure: 14.2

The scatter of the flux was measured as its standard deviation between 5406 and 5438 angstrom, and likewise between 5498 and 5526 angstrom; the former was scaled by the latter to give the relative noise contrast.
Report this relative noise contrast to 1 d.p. 1.3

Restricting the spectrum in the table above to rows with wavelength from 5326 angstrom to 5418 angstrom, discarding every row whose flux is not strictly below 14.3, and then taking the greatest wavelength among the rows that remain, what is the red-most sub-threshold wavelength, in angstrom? 5360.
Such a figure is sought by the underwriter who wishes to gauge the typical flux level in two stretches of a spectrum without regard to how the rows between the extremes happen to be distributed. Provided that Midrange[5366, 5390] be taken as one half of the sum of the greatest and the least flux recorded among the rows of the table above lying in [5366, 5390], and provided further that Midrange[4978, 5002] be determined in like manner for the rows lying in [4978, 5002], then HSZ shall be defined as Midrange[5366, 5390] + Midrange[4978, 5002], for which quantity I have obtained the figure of 28.1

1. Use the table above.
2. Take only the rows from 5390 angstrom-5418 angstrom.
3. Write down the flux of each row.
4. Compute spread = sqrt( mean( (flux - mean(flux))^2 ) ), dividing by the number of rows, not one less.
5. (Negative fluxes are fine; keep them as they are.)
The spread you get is 0.29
